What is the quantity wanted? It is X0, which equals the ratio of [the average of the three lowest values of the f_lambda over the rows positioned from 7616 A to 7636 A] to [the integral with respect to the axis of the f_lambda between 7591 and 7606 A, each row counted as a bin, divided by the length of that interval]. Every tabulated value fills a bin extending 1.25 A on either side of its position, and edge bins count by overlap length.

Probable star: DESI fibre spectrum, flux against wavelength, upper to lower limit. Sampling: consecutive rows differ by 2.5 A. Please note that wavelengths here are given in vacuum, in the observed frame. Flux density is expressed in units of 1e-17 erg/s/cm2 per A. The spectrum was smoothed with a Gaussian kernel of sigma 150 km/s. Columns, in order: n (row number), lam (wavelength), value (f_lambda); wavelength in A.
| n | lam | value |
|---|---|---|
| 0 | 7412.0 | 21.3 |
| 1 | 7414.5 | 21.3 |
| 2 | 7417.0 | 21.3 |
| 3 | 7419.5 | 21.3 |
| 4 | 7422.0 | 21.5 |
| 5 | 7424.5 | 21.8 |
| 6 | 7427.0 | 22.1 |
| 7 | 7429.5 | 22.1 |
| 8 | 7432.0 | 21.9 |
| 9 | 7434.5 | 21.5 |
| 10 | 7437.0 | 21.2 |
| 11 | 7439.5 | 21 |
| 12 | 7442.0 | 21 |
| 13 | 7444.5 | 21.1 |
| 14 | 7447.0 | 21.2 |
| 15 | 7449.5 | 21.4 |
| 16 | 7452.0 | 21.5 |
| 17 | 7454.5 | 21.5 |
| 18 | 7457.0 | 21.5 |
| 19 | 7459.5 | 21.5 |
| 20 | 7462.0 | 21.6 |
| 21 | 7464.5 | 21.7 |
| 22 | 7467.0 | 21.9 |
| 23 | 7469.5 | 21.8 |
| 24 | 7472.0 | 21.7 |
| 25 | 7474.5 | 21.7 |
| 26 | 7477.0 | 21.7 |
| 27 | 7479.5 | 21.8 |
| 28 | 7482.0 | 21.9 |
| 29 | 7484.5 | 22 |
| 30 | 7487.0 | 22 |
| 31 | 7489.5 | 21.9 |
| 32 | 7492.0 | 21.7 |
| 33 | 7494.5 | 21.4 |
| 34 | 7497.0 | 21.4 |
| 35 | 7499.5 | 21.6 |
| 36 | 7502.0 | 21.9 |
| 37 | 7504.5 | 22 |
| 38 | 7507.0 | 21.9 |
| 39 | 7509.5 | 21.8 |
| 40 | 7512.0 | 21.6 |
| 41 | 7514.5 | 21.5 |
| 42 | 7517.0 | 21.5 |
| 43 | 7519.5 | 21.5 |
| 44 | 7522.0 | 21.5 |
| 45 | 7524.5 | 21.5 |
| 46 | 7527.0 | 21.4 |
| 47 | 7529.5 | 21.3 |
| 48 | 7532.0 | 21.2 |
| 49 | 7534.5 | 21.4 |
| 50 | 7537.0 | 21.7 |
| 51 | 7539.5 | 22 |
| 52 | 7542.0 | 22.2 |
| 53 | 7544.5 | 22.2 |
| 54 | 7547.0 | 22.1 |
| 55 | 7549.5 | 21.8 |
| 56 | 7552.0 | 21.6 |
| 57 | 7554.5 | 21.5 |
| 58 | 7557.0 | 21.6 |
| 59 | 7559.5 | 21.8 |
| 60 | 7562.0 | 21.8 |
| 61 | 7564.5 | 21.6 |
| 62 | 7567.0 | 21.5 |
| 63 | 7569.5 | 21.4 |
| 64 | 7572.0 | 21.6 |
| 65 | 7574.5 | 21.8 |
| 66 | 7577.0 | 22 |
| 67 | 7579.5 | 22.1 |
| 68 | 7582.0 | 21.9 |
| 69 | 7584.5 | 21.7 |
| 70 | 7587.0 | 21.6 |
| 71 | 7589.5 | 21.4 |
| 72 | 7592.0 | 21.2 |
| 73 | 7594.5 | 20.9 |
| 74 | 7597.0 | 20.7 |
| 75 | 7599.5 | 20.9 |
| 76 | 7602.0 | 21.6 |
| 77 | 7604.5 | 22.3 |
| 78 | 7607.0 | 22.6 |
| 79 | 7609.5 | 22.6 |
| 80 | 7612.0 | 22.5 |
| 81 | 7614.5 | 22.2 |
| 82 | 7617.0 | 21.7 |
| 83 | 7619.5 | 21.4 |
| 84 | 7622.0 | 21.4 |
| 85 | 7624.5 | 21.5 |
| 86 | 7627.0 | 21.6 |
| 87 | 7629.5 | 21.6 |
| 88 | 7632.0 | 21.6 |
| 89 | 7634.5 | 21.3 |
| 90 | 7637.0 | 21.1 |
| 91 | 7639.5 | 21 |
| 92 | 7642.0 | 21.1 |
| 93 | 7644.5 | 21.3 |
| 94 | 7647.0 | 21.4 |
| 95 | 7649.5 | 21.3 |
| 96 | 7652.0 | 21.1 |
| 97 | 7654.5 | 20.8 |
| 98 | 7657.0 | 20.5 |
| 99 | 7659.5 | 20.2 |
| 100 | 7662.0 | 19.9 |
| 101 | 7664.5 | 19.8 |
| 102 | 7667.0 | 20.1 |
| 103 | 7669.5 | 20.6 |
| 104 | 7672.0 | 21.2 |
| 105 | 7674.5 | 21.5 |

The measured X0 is 1.00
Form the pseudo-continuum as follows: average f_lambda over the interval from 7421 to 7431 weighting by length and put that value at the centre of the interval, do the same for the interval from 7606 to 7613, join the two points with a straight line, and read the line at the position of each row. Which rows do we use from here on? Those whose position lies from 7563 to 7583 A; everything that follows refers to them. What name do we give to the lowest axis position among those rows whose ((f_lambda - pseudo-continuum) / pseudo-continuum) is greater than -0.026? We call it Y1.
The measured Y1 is 7577.0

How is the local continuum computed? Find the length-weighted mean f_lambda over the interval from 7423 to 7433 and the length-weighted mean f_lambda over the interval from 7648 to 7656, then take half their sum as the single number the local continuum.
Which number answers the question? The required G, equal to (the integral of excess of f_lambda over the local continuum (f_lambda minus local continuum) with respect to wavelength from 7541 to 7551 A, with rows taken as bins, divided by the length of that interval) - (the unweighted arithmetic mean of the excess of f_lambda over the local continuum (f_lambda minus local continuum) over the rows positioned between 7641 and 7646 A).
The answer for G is 0.86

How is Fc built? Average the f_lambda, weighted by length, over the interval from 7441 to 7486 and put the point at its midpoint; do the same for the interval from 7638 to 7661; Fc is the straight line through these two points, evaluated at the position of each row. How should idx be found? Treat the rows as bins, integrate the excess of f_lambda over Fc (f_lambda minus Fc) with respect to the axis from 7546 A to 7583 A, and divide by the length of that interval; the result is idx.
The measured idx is 0.49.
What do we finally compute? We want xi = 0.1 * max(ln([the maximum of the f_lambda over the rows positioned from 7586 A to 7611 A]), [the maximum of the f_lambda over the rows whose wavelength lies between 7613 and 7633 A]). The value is 2.22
